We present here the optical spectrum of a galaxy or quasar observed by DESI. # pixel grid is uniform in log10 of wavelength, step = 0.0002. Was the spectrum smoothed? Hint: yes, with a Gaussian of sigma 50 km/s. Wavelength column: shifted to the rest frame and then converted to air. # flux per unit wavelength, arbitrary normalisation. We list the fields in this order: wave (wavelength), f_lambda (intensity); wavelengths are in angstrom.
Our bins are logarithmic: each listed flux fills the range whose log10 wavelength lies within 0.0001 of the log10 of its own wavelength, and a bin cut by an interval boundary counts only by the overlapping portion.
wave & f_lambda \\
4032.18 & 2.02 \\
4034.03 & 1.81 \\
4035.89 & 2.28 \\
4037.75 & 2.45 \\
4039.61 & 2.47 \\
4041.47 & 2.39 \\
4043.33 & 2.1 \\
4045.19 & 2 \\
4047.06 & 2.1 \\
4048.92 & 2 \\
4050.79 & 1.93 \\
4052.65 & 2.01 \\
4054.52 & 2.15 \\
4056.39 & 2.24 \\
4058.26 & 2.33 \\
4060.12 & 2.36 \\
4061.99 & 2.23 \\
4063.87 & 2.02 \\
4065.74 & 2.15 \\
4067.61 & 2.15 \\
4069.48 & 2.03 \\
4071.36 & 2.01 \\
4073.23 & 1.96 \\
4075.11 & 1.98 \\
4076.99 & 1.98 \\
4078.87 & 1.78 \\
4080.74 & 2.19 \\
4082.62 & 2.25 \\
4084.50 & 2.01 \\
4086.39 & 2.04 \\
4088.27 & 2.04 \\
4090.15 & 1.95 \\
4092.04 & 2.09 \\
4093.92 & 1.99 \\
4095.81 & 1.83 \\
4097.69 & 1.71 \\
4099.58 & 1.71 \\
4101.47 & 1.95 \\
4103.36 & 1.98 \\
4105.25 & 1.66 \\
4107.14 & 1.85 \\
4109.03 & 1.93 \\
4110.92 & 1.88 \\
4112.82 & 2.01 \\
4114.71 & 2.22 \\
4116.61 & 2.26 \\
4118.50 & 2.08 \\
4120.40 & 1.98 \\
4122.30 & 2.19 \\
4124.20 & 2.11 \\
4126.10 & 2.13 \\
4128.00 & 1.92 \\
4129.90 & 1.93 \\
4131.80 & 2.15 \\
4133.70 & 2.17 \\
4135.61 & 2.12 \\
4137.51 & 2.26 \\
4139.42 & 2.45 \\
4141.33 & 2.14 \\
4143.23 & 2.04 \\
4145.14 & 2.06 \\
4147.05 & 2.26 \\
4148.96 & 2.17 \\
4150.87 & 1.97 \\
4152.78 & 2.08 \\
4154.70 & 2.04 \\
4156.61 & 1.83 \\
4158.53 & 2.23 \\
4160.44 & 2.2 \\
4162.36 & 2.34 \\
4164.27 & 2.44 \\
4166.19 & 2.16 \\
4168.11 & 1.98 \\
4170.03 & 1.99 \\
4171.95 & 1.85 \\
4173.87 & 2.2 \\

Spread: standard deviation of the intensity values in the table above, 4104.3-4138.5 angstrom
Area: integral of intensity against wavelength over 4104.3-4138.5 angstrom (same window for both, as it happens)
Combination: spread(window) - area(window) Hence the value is -70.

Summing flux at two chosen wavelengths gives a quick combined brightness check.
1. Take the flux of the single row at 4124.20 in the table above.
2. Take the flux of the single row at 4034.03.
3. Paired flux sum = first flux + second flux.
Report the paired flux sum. 3.92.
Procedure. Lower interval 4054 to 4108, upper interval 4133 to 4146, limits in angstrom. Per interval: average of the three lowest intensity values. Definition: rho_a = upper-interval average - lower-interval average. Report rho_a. 0.4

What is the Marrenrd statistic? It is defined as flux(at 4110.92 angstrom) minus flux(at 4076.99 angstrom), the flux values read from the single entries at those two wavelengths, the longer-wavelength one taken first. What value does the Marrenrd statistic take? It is -0.10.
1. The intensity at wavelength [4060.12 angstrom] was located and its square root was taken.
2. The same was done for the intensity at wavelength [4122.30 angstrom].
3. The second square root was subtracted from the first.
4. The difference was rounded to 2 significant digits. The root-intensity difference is 0.056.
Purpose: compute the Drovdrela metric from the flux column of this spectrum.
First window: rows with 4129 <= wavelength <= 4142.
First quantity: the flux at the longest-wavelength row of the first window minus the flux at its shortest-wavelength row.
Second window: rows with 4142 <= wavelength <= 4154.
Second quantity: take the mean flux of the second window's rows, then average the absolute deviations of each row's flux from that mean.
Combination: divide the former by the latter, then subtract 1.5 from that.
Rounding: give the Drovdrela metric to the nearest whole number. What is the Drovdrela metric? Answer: 1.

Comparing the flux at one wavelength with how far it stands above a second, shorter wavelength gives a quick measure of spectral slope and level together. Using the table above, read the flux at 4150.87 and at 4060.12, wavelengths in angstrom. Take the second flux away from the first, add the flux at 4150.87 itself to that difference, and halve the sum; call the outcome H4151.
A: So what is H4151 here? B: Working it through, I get 0.79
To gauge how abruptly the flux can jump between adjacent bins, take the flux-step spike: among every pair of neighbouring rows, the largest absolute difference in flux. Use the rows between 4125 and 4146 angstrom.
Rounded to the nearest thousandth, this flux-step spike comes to 0.310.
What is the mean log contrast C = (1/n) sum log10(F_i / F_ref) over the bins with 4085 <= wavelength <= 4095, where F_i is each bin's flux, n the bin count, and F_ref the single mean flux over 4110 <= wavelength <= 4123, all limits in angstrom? -0.014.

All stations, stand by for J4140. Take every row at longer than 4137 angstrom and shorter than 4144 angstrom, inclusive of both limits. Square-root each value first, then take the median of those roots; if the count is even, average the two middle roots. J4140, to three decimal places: 1.483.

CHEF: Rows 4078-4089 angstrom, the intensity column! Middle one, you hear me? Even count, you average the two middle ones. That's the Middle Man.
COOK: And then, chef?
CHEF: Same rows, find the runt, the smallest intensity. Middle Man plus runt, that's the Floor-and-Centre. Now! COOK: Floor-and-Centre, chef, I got 3.8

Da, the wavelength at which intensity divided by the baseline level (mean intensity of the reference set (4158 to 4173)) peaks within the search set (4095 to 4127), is 4116.61 angstrom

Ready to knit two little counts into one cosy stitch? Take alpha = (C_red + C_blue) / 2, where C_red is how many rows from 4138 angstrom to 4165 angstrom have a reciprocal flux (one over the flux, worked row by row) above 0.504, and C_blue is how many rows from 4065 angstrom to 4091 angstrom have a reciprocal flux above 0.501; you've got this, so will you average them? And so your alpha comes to 3.5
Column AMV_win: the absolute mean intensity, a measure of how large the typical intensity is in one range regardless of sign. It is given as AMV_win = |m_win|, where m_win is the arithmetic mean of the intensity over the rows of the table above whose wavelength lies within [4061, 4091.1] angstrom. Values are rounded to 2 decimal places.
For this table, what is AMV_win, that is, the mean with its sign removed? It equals 2.05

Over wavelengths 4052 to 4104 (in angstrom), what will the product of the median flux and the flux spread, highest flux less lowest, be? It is 1.31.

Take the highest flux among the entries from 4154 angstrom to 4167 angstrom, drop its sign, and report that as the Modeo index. 2.44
